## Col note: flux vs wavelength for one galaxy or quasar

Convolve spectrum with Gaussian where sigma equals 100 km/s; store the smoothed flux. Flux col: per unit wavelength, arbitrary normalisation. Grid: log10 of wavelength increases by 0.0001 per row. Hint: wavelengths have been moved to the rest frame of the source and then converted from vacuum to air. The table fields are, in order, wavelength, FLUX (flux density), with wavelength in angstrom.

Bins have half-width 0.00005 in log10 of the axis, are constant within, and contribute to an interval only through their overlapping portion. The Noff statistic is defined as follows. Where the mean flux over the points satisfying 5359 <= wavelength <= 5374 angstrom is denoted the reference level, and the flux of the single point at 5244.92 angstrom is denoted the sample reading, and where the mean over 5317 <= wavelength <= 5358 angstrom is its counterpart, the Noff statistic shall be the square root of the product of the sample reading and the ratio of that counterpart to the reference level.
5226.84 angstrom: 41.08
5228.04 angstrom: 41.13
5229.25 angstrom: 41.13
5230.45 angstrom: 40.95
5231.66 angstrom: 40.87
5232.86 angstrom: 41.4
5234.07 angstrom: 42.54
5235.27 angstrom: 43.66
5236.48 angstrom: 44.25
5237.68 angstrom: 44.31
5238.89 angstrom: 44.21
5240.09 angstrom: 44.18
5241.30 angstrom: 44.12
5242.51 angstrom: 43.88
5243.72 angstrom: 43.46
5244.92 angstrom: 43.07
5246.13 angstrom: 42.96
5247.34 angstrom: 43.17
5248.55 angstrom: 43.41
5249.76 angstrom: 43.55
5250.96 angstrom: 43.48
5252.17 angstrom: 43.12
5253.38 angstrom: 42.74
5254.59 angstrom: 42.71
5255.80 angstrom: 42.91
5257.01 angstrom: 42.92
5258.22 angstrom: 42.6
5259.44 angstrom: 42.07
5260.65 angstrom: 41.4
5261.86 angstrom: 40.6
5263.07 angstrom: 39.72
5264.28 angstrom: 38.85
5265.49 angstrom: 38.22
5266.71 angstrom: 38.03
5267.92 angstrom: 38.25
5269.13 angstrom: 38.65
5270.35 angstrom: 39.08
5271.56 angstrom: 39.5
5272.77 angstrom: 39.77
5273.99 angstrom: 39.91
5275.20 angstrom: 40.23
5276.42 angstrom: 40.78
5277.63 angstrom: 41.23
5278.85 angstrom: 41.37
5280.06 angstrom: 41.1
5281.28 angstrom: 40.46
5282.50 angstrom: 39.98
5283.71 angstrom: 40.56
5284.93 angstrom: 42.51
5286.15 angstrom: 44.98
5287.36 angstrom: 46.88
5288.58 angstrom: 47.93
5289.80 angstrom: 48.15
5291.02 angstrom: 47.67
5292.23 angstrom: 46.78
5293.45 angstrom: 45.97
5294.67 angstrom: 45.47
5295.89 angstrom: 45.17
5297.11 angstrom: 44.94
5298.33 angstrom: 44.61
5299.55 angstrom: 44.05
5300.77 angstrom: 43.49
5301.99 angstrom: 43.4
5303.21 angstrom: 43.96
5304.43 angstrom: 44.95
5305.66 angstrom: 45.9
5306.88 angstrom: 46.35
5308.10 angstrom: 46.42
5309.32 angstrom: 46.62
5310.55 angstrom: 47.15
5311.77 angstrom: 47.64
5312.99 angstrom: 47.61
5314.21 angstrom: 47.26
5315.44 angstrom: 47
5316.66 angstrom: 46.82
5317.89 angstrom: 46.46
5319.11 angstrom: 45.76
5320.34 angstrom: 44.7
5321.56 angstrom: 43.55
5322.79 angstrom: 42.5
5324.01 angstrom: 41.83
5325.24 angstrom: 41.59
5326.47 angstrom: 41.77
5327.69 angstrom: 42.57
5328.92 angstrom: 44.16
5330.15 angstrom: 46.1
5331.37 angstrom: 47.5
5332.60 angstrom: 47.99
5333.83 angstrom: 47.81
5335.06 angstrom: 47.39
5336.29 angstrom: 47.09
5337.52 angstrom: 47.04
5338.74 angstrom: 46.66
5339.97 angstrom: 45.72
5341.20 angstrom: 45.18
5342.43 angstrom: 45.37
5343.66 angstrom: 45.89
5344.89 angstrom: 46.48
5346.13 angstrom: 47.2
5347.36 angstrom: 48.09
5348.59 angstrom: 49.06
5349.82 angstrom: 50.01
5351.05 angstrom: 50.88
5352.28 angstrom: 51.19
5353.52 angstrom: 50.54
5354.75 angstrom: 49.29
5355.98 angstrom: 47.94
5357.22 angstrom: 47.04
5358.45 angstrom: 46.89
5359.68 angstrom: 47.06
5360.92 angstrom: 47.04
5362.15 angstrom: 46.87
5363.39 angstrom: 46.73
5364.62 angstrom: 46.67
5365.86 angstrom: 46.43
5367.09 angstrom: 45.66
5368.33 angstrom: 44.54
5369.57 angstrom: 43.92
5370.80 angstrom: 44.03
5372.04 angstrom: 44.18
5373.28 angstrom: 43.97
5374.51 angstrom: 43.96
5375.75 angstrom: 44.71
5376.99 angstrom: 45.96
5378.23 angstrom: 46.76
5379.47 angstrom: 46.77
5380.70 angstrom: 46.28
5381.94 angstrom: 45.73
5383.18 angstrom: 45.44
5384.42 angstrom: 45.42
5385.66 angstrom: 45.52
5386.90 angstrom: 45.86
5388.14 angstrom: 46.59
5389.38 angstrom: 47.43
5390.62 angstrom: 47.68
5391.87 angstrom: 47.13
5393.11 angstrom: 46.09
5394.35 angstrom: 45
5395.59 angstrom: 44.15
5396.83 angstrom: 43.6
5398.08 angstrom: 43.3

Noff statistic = 6.62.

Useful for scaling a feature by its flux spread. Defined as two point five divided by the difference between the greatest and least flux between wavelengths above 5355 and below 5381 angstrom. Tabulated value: 0.62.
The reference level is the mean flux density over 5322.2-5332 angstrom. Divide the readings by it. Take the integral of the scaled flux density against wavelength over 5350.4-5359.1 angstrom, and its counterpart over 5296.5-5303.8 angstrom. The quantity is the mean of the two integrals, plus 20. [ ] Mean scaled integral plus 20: 28.6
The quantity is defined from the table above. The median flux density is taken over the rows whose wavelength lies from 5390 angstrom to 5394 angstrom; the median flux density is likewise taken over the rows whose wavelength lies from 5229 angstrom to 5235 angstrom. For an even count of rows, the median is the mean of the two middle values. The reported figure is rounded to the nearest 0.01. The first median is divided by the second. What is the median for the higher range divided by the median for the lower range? 1.15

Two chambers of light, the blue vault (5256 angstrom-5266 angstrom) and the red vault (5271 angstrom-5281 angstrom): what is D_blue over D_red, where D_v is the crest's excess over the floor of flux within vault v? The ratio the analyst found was 2.5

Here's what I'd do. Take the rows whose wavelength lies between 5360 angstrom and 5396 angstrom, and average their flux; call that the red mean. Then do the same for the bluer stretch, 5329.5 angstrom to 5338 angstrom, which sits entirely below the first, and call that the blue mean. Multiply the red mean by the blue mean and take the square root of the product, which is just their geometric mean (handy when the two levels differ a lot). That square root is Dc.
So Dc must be 46.5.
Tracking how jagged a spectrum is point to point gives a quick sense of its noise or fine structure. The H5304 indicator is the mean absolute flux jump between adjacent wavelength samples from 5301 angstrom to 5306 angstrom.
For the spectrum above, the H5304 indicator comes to 0.83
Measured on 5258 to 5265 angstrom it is 0.75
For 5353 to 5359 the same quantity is 0.91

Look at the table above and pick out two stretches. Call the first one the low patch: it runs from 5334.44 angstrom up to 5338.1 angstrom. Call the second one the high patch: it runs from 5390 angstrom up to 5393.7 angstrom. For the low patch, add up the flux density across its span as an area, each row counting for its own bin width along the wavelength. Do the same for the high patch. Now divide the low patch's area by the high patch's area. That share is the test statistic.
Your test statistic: 0.99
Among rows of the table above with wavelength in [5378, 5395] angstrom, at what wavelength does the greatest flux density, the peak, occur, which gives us 5390.62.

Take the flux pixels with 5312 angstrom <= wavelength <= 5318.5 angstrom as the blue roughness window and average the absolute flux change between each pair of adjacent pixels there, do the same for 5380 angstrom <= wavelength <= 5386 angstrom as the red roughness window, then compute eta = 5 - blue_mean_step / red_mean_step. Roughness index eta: 3.8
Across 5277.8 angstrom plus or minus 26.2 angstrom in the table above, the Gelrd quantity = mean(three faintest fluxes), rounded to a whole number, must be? 38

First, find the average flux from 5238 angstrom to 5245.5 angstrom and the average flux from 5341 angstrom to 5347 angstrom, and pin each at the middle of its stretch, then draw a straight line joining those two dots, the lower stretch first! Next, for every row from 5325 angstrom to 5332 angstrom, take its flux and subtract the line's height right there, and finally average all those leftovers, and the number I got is -1.7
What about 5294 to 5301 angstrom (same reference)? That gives -0.4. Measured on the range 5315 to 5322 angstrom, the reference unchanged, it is 0.2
